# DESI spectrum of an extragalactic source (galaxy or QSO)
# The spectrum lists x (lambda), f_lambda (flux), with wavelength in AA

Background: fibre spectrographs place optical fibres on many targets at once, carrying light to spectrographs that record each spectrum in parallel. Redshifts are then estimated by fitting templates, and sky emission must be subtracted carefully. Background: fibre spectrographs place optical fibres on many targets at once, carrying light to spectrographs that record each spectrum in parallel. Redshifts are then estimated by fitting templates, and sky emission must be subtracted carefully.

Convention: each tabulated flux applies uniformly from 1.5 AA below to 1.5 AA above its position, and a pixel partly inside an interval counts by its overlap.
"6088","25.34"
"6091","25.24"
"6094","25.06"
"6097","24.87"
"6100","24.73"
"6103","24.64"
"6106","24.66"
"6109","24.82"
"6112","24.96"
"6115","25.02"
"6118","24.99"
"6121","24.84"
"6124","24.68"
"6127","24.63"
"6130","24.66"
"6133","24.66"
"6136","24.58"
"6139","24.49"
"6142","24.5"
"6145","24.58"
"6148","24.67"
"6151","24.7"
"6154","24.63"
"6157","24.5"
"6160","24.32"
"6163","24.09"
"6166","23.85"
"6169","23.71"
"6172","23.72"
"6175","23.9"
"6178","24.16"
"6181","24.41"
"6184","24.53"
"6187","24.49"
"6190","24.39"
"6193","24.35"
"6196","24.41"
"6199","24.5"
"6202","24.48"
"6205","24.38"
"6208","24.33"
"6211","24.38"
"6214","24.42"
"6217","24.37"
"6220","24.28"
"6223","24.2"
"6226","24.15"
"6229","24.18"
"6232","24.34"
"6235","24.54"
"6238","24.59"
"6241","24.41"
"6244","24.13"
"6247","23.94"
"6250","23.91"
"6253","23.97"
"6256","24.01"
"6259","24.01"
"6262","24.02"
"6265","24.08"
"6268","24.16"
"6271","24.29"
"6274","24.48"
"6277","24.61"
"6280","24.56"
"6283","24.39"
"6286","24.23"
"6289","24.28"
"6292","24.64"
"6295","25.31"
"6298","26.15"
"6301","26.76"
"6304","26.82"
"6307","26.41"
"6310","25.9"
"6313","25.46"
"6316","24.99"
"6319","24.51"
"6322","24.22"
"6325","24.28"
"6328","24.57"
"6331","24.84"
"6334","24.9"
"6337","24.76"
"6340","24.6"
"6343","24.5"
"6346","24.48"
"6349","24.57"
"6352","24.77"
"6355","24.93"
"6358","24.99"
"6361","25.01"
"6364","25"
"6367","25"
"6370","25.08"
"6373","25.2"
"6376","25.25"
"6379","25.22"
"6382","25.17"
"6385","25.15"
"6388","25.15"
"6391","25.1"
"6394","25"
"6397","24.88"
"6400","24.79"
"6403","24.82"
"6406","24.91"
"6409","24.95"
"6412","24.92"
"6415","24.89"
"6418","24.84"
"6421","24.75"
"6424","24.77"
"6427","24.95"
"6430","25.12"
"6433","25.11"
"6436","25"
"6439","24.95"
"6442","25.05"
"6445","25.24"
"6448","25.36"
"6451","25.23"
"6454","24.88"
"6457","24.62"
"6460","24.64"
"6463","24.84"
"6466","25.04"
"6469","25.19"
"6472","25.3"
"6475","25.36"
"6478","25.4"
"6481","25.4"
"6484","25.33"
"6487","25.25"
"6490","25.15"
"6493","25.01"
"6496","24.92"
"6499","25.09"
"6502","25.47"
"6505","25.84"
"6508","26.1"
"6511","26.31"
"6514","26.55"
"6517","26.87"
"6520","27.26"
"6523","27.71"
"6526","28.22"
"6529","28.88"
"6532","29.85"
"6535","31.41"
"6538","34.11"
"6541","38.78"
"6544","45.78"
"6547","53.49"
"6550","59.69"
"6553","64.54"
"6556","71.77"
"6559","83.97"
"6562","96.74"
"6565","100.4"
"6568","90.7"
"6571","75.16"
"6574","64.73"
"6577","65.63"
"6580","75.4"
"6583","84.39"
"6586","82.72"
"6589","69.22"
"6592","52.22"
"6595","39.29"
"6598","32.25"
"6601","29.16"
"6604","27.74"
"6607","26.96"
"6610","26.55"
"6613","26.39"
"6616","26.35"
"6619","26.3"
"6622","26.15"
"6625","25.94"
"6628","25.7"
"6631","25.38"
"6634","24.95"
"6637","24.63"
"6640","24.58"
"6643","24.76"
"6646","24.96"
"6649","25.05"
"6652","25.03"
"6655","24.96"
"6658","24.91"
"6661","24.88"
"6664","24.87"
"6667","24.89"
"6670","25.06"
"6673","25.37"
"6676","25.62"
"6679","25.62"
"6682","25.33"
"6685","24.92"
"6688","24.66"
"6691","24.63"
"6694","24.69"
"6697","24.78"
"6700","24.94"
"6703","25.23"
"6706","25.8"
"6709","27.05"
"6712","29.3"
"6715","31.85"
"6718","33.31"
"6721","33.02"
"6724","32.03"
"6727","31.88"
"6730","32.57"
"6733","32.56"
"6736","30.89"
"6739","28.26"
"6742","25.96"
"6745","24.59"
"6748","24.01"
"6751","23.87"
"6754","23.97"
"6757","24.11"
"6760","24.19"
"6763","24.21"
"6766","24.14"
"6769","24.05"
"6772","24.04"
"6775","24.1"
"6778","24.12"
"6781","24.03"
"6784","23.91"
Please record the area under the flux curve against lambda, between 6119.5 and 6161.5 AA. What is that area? 1033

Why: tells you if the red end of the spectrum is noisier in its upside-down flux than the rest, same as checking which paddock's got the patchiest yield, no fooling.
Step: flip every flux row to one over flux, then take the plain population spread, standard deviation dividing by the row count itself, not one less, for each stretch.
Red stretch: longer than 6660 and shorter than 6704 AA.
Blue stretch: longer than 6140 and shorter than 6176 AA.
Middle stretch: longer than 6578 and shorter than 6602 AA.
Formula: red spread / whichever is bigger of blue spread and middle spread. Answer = 0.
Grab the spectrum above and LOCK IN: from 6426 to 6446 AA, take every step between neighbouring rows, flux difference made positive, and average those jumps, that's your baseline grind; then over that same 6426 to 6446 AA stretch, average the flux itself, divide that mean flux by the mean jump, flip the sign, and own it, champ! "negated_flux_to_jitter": -239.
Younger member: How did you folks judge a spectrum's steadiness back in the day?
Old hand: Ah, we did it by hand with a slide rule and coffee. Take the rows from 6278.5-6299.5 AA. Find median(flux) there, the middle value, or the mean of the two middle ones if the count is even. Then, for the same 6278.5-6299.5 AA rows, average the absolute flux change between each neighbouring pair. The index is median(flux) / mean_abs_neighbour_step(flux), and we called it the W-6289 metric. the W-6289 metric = 65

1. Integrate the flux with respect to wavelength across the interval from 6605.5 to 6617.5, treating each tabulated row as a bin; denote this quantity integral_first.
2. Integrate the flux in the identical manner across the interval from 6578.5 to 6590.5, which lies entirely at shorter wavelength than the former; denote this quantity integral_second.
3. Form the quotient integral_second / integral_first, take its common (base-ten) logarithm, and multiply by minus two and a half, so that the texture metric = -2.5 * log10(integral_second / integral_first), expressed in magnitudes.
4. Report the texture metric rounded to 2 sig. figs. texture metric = -1.2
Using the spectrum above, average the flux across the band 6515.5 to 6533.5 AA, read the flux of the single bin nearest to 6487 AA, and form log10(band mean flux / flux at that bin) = 0.047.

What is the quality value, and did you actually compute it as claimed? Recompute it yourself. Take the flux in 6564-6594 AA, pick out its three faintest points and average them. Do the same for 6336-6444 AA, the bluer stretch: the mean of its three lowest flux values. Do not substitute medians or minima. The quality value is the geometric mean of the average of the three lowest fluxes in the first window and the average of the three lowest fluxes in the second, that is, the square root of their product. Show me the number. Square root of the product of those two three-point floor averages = 39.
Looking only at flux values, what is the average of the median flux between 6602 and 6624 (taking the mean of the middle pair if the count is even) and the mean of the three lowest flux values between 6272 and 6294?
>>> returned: 25.3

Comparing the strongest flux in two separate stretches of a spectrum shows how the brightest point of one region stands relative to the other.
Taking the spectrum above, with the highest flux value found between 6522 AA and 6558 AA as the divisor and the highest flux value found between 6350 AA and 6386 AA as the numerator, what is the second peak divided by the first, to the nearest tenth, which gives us 0.4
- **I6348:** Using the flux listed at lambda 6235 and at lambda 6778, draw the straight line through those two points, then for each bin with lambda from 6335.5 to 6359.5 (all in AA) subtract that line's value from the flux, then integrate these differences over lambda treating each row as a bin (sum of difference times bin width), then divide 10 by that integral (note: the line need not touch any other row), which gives 1.7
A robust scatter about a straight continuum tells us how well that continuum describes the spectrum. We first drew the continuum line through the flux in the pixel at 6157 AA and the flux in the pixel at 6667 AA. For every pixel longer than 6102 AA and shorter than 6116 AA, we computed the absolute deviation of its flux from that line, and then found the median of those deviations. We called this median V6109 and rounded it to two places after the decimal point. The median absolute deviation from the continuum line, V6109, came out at 0.36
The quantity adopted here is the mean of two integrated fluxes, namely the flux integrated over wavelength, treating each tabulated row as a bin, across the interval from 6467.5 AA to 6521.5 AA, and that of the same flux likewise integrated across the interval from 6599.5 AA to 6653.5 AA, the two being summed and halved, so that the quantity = 1393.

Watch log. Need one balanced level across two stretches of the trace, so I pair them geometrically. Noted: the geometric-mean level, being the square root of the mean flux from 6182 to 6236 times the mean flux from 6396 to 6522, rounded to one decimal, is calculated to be 24.8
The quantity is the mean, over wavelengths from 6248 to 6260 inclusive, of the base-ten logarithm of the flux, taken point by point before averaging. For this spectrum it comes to 1.38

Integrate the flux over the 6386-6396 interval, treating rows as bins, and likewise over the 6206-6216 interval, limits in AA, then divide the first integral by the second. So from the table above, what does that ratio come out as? 1.03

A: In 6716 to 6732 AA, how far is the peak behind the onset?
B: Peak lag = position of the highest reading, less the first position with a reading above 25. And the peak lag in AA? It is 0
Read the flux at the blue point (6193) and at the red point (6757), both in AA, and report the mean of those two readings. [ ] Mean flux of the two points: 24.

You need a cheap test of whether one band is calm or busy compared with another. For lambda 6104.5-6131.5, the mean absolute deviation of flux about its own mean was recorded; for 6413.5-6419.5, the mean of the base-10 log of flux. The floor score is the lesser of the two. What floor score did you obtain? 0.13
